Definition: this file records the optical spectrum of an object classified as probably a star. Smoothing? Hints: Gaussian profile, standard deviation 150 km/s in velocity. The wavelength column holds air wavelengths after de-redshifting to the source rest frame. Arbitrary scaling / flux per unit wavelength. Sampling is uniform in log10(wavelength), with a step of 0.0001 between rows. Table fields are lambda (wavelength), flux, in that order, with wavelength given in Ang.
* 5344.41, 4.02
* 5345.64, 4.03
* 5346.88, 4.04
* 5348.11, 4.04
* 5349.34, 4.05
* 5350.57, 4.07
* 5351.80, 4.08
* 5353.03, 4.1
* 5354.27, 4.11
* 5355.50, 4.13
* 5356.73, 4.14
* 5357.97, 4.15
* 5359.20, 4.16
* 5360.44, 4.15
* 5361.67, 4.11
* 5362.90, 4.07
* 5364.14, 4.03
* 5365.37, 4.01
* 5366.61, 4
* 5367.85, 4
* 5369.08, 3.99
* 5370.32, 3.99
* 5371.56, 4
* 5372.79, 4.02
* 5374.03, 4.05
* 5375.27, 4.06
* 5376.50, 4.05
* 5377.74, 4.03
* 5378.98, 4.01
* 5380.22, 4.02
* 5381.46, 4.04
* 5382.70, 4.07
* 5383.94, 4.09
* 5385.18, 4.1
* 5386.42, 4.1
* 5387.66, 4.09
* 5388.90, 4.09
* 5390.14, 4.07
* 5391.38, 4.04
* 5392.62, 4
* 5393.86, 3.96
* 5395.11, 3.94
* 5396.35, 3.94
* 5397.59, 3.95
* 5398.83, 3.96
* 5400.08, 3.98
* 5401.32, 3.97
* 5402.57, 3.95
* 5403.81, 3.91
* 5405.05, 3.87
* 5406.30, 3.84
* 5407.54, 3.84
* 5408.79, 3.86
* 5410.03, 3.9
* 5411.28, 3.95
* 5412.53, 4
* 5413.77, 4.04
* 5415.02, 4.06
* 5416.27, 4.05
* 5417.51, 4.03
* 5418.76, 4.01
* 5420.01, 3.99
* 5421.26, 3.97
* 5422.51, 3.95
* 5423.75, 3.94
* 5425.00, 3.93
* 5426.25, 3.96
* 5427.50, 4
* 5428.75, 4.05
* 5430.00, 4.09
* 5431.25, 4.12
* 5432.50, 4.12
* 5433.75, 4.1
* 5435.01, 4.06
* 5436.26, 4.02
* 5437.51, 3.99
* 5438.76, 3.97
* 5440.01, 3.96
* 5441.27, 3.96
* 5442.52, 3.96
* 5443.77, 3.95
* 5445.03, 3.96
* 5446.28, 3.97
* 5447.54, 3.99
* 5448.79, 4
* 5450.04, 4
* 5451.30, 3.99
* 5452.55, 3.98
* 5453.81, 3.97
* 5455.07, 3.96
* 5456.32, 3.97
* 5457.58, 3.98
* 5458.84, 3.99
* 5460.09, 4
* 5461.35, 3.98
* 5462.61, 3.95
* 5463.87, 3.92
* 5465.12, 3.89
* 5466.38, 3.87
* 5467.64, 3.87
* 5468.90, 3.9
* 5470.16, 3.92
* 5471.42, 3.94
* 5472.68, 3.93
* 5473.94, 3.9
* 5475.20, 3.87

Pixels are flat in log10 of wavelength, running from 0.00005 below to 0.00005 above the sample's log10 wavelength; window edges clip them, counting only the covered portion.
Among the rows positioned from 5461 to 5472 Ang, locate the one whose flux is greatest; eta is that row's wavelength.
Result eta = 5461.35 Ang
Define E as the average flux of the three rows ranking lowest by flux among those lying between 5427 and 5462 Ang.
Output 3.96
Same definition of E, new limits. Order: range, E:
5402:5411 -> 3.85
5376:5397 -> 3.95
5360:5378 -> 3.99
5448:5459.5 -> 3.97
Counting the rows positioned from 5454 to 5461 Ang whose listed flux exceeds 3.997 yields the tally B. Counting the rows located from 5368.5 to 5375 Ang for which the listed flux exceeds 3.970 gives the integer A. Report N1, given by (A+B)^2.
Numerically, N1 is 36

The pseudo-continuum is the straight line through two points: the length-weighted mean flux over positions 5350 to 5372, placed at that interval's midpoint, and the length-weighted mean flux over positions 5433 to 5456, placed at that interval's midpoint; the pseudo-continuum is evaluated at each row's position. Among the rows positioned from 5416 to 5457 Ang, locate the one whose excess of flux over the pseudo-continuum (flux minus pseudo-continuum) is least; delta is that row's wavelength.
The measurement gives 5425.00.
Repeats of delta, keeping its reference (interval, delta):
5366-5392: 5369.08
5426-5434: 5426.25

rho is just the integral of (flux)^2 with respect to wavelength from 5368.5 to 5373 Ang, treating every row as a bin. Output 72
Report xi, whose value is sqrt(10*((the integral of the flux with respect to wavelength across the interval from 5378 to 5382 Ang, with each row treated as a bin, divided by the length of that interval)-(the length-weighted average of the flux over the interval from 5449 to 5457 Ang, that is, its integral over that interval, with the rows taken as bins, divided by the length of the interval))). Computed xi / 0.64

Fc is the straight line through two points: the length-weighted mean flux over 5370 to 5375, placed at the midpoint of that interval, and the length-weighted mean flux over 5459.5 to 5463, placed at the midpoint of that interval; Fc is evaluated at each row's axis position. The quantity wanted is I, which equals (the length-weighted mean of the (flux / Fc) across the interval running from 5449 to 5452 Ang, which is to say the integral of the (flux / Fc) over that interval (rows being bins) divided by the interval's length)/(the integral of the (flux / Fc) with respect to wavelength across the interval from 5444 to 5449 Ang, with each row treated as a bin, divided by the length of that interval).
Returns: 1.01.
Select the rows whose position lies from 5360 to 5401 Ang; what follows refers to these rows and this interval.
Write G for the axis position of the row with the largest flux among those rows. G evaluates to 5360.44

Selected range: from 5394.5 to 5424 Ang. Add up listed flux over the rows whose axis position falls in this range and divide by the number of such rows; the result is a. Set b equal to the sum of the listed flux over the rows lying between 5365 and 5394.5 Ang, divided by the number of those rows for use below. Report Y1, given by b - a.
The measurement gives 0.08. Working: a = 3.95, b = 4.04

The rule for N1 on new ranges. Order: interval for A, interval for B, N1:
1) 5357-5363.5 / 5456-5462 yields 36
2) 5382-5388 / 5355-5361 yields 100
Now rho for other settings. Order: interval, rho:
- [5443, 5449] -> 95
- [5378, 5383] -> 81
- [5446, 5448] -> 32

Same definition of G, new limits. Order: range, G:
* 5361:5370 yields 5361.67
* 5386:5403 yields 5386.42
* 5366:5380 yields 5375.27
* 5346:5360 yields 5359.20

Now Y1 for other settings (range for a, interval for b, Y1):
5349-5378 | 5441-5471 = -0.11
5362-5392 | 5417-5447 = -0.04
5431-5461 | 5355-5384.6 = 0.06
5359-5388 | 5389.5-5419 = -0.09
